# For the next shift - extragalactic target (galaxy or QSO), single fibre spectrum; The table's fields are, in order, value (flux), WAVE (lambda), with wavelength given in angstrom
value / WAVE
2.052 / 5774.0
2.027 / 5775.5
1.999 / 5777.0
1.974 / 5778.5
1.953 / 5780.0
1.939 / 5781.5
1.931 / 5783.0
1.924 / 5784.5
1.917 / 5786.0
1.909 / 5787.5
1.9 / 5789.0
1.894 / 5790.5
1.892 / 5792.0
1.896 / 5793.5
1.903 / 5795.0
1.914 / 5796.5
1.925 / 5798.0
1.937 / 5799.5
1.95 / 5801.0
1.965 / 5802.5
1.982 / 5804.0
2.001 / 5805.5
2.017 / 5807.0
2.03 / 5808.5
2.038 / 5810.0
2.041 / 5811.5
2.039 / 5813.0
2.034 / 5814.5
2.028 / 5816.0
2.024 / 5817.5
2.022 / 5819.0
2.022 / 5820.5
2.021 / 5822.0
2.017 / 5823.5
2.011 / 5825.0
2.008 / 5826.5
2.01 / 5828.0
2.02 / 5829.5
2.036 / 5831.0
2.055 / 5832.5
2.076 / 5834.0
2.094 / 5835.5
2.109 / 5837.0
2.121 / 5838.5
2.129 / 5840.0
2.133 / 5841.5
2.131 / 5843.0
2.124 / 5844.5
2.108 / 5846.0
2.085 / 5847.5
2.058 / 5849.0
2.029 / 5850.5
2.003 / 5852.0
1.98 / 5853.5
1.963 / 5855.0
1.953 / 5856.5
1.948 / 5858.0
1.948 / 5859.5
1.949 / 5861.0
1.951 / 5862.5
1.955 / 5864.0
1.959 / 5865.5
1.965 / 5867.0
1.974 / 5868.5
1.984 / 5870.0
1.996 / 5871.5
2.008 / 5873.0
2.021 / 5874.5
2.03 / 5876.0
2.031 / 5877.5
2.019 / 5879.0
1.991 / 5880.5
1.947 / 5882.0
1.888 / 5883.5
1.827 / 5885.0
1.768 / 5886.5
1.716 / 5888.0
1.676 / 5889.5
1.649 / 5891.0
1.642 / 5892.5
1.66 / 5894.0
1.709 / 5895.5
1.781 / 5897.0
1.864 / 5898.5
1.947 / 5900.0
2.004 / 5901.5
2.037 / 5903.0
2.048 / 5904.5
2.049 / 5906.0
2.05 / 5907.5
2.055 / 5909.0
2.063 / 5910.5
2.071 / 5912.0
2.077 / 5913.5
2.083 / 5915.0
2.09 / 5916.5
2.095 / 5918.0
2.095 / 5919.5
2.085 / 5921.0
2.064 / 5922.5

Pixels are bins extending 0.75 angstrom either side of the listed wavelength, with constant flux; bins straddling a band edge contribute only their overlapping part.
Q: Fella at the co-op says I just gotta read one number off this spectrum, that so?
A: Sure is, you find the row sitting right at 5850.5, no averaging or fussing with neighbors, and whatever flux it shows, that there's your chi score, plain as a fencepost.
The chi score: 2.029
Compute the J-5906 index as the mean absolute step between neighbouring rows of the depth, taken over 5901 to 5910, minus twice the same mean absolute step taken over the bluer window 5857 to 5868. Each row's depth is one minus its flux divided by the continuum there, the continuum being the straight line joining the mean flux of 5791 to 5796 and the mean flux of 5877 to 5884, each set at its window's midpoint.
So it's 0.0025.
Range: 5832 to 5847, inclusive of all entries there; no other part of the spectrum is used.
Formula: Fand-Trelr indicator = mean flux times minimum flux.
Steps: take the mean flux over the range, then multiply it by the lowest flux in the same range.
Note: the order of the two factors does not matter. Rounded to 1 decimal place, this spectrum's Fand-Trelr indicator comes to 4.3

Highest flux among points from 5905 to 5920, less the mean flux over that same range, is 0.02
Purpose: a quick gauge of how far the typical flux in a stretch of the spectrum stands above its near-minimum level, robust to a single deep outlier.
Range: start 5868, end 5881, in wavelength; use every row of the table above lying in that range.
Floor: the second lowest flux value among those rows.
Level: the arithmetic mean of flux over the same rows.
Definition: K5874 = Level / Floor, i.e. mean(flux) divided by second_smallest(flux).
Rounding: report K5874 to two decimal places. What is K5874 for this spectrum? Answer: 1.01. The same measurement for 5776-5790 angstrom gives 1.02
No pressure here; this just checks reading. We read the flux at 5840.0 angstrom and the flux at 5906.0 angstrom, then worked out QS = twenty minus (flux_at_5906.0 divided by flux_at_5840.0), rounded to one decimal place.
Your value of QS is 19.0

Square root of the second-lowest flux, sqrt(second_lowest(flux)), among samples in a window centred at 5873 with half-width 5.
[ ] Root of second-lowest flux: 1.41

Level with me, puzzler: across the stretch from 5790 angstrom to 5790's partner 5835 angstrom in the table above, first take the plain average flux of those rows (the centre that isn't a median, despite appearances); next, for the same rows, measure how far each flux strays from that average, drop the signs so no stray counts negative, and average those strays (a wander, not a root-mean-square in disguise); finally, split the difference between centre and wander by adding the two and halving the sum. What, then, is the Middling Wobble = 1.02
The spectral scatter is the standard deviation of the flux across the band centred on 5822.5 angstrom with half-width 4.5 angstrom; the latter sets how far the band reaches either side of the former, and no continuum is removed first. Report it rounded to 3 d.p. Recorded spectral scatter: 0.006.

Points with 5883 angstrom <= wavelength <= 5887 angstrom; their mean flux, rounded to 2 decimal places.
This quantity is 1.83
